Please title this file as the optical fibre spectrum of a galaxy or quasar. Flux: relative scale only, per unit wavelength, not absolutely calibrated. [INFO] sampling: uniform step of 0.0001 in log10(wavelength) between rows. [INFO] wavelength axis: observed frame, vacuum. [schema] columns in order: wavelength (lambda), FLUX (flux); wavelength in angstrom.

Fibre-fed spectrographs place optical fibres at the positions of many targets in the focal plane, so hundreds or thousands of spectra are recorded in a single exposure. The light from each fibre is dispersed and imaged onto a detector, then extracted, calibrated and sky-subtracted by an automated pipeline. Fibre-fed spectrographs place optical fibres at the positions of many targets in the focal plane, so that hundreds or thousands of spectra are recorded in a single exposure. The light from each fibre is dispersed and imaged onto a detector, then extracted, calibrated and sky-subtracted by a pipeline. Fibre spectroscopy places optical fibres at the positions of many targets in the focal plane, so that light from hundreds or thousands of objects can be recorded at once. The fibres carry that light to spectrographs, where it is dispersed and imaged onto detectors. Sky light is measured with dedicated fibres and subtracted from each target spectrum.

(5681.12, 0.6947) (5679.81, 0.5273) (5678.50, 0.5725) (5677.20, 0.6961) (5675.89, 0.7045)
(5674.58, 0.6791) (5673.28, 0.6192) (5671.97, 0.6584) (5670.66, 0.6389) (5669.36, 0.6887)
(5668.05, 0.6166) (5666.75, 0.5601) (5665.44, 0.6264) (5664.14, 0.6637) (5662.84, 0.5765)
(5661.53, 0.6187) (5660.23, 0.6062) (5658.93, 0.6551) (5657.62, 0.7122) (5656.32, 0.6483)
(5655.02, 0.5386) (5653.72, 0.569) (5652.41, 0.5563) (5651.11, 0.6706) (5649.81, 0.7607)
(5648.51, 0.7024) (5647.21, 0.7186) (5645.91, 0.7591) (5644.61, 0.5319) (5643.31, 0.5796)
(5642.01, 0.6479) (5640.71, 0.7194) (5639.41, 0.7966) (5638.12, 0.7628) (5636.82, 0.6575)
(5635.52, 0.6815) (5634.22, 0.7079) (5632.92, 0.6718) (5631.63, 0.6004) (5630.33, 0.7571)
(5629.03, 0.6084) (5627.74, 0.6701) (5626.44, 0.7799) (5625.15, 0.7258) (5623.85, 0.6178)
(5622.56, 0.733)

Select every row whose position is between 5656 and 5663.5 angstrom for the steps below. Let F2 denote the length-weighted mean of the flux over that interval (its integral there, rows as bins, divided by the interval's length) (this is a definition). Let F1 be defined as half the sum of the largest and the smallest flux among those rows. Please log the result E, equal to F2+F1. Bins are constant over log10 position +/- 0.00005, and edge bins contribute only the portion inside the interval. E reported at 1.28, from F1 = 0.644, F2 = 0.64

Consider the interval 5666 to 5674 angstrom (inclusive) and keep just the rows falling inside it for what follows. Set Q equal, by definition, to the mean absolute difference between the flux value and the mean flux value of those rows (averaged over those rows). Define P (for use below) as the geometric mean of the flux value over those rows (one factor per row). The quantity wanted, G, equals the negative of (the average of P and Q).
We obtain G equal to -0.330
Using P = 0.629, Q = 0.03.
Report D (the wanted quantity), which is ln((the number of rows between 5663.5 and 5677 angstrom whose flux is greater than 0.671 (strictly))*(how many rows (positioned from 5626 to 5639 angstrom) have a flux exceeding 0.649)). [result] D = 3.2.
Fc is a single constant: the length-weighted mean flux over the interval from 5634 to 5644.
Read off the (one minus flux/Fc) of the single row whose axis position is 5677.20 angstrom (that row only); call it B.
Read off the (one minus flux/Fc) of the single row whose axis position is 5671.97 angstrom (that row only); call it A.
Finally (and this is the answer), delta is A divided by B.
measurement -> -10.3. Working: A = 0.05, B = 0.00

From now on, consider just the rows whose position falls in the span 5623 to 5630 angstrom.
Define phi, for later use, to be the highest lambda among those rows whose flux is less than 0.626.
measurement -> 5629.03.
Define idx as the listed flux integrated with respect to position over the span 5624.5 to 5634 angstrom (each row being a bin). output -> 6.5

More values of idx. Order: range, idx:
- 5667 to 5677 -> 6.6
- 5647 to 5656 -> 5.8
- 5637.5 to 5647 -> 6.5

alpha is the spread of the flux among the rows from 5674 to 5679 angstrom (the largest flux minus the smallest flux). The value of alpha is 0.13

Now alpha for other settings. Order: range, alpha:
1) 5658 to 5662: 0.05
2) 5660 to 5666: 0.09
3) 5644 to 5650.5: 0.23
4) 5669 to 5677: 0.09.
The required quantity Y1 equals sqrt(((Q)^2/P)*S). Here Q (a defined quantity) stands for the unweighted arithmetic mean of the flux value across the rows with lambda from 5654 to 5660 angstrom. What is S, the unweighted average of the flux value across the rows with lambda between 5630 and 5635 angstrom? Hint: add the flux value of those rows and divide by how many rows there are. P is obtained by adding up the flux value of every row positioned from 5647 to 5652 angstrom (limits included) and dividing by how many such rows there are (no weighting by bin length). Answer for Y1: 0.63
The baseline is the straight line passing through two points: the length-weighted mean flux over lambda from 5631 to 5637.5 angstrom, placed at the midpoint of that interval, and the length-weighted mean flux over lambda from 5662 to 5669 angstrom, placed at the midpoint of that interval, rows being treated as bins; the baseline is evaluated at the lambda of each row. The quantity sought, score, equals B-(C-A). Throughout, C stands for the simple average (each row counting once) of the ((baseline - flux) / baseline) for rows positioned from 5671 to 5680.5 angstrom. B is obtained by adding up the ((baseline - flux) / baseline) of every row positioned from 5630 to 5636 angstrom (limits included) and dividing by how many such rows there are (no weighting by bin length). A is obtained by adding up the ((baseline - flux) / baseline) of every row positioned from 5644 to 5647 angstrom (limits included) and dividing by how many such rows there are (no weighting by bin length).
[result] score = 0.04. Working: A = 0.000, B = -0.026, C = -0.07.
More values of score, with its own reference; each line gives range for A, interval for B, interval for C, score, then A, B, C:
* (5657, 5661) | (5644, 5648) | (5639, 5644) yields -0.04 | -0.056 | -0.039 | -0.05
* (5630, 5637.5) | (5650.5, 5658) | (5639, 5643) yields 0.11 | -0.021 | 0.023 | -0.10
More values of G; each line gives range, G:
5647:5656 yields -0.359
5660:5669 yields -0.317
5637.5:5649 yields -0.378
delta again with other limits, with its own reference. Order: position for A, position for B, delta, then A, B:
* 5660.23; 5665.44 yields 1.3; 0.12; 0.10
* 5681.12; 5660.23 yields 0.0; 0.00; 0.12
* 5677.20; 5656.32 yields -0.1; 0.00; 0.06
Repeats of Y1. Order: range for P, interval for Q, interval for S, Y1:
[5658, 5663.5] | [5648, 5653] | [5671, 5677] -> 0.70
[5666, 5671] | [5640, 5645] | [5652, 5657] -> 0.60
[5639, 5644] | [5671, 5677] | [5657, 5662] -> 0.65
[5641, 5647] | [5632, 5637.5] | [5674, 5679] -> 0.70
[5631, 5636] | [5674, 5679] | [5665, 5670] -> 0.64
